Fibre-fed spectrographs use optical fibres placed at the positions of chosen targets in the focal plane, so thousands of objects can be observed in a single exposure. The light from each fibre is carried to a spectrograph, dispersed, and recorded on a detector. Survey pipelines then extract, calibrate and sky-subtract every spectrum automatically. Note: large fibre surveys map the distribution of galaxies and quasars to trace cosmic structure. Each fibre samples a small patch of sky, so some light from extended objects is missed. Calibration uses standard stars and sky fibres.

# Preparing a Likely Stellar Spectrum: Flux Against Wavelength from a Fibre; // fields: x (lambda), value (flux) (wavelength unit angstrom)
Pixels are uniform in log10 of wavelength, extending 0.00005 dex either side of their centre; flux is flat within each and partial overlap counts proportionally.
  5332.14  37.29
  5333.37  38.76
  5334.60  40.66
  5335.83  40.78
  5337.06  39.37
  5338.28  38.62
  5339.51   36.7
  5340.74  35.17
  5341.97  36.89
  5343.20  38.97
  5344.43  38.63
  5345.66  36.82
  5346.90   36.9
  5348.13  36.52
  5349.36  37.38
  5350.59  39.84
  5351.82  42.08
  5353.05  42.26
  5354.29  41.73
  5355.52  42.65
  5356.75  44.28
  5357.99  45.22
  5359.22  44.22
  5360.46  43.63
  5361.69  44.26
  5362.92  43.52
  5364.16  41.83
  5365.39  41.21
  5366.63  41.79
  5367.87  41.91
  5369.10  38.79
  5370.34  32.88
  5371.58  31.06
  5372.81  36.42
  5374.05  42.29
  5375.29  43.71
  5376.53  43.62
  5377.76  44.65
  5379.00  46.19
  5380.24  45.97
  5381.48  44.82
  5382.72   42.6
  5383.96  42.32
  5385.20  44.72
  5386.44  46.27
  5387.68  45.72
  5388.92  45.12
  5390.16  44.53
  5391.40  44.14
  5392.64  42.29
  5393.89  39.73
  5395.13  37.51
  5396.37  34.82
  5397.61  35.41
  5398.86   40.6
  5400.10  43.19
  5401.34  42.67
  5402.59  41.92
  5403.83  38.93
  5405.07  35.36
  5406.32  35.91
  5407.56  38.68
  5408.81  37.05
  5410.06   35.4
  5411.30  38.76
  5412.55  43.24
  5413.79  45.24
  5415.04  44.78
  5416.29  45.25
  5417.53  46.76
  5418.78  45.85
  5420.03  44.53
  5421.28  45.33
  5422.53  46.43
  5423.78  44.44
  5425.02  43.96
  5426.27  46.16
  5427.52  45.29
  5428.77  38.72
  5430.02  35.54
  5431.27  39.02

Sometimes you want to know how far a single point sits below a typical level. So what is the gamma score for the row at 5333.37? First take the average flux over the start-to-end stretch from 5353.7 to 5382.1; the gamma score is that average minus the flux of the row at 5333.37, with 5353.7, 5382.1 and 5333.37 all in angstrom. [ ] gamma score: 3.3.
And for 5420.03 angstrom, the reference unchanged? -2.5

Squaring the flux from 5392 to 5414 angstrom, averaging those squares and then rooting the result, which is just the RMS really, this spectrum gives 39.4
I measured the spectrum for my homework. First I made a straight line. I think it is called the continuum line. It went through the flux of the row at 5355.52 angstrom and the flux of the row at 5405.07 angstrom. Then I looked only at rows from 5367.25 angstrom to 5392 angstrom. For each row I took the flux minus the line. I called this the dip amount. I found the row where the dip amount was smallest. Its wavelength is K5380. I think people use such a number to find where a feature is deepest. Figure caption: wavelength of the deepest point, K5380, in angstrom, 5371.58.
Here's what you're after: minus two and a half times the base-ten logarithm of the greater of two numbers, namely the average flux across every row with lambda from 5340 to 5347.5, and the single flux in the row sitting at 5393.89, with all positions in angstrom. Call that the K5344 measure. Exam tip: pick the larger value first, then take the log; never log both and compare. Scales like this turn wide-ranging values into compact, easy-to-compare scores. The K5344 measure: -4.00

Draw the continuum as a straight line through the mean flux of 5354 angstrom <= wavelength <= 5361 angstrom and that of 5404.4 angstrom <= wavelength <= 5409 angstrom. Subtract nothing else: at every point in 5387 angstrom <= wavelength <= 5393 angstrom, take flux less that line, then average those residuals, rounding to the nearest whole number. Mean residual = 5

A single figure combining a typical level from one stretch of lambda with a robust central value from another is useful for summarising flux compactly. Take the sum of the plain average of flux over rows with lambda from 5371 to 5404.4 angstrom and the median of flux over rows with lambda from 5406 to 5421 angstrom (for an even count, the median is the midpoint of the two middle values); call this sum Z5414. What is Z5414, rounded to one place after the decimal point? 85.8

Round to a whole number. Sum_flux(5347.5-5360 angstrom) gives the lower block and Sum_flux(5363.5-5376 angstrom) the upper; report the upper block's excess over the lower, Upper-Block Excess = -24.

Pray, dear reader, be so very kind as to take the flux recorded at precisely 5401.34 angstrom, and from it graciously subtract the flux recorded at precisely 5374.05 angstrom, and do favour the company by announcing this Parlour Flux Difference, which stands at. 0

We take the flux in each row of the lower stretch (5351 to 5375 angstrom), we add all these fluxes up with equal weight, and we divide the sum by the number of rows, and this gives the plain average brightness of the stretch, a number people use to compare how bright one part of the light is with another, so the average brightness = 41.2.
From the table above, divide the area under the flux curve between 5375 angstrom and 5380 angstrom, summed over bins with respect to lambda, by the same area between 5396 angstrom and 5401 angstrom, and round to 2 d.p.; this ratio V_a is 1.15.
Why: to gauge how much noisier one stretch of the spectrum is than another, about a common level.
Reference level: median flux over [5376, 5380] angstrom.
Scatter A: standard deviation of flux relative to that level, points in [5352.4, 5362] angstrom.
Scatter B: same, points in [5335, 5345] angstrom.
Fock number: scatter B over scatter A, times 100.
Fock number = 148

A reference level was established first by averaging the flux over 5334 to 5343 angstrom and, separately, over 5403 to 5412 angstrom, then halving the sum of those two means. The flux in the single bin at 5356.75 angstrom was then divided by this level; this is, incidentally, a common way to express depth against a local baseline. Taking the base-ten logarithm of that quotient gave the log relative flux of 0.07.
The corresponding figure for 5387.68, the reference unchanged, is 0.08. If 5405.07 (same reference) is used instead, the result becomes -0.03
